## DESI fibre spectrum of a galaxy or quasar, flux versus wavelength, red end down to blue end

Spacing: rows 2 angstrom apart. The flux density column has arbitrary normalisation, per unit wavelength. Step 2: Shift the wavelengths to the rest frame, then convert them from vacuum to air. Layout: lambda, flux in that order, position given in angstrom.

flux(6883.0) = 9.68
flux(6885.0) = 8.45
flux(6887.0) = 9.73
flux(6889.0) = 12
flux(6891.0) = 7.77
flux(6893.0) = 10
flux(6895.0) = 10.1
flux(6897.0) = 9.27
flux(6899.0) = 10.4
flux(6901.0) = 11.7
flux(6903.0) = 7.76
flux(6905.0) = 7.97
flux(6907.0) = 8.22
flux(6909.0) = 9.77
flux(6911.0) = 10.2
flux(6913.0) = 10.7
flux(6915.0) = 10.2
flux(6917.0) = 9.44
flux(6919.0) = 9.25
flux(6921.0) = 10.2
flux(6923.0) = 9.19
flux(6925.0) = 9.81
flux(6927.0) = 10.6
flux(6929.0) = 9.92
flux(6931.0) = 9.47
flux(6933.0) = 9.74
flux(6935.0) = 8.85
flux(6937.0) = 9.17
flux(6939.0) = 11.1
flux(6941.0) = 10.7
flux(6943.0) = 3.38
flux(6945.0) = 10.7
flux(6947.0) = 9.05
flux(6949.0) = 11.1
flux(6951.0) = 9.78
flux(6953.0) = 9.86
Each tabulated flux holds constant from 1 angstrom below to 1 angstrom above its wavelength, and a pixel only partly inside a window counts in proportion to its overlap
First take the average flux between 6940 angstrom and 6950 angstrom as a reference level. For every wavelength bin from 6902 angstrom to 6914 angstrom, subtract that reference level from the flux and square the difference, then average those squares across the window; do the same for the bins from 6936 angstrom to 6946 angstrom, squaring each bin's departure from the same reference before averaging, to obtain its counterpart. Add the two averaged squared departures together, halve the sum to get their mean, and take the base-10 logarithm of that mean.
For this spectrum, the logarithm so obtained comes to 0.7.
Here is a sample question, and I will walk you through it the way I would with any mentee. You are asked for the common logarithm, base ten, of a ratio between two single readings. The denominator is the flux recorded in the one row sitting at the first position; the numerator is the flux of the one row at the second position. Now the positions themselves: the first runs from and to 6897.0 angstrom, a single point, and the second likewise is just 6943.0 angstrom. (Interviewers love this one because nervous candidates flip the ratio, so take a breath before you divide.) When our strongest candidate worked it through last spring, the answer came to -0.44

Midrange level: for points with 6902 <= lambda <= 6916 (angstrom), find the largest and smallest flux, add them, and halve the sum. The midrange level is 9.2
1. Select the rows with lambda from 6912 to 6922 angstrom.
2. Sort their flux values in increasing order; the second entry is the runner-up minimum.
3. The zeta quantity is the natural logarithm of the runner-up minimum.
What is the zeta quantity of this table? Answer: 2.24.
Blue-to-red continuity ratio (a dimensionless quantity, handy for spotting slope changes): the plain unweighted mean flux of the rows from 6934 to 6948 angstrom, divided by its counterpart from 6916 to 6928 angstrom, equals 0.92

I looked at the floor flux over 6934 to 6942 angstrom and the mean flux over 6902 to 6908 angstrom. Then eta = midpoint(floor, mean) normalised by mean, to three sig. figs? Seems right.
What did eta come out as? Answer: 1.05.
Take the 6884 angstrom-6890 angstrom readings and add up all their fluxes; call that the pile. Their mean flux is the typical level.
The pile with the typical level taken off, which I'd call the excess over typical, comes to 20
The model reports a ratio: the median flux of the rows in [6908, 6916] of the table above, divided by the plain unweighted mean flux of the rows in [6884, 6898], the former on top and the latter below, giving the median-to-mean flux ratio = 1.06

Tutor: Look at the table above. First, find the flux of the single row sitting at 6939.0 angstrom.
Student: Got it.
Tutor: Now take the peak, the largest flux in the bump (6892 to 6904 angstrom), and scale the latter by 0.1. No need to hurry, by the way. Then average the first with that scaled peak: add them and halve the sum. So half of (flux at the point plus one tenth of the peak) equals 6.1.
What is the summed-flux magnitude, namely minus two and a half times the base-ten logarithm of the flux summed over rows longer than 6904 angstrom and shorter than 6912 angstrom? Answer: -3.90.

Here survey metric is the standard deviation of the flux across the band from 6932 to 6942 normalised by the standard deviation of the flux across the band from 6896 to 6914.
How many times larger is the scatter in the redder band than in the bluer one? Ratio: 0.7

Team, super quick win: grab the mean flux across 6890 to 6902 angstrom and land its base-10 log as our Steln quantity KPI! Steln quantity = 0.994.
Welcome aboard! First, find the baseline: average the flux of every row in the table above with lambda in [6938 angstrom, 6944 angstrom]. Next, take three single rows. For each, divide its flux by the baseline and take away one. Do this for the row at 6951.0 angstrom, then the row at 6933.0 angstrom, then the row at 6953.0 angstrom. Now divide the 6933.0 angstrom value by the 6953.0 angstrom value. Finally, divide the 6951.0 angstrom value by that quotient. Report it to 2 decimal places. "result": 0.18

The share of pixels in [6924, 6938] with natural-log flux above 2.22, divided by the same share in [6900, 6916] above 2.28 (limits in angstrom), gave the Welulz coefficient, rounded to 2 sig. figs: 1.4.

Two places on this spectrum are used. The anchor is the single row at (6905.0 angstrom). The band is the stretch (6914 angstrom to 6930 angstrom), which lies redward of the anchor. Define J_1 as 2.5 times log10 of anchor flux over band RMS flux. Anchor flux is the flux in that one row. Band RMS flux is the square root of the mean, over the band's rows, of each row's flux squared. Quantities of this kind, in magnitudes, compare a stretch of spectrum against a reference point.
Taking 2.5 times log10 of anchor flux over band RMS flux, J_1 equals -0.23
